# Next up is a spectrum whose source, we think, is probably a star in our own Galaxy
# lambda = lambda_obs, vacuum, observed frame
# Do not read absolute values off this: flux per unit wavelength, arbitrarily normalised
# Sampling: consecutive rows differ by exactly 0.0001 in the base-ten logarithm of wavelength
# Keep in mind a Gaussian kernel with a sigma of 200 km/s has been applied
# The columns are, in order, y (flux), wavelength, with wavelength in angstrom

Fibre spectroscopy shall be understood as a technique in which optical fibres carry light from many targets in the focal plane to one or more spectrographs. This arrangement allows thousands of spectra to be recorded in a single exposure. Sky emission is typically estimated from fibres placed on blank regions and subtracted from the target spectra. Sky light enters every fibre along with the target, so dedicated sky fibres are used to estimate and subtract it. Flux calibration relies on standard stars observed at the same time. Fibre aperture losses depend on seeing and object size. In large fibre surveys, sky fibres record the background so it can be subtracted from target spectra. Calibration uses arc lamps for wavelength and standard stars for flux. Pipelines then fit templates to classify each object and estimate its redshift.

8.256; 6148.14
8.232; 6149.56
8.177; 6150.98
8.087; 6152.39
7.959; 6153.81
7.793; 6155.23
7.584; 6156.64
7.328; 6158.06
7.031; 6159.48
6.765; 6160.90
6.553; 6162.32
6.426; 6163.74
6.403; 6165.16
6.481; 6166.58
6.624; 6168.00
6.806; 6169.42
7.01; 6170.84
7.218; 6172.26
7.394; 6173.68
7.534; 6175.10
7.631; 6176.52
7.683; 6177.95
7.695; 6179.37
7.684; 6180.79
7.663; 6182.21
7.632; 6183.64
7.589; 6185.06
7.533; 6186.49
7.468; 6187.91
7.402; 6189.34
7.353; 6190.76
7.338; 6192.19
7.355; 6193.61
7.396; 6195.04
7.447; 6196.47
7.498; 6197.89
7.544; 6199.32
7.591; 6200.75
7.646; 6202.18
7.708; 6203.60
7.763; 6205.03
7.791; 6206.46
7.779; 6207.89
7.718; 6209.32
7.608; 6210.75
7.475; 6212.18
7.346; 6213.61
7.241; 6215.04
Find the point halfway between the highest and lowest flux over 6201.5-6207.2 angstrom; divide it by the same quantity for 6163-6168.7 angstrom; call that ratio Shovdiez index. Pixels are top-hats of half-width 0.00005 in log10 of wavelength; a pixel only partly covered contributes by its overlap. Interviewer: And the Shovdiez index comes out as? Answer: 1.19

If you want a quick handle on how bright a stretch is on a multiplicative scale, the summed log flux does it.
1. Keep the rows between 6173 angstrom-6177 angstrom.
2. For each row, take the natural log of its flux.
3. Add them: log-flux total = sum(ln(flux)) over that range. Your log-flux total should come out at 6.05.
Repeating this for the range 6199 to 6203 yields 6.08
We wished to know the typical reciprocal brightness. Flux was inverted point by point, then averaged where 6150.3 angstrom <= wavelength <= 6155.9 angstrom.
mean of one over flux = 0.125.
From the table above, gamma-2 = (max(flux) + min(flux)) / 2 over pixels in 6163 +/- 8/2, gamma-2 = 6.72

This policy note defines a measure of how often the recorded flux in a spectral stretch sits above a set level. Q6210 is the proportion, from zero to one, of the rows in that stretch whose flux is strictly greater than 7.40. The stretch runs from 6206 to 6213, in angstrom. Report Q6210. 1.00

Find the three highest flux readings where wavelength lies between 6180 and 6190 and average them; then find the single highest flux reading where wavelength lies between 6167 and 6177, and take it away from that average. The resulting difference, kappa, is 0.03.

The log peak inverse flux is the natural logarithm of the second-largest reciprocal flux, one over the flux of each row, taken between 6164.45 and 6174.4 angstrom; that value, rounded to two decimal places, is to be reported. -1.87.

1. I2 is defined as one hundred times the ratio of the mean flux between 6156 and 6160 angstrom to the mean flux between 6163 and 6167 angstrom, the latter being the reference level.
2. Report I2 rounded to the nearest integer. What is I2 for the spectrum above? 114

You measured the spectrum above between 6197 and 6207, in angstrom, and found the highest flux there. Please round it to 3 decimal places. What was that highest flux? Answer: 7.791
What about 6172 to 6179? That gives 7.683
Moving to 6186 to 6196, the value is 7.533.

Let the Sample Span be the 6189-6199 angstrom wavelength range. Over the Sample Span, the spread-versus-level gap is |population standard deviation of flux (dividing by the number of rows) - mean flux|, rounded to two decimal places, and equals 7.35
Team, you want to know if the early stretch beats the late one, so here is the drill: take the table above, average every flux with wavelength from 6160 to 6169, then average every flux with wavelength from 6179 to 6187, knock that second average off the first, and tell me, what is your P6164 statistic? -1.1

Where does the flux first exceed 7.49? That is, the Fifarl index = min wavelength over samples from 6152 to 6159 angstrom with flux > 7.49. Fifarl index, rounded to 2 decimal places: 6152.39 angstrom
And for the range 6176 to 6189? 6176.52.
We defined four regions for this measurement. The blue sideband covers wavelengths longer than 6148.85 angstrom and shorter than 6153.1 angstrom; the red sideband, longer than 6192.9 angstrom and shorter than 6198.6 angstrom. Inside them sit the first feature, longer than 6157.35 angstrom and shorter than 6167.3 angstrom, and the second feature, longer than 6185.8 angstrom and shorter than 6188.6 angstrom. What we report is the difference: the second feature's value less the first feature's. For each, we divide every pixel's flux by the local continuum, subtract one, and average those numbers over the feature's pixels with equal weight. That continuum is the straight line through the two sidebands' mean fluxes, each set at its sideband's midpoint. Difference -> 0.15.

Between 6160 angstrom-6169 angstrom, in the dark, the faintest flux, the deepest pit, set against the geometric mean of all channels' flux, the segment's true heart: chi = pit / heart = 0.979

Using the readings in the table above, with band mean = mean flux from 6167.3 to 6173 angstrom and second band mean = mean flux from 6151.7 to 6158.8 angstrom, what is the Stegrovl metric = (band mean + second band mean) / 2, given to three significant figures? 7.33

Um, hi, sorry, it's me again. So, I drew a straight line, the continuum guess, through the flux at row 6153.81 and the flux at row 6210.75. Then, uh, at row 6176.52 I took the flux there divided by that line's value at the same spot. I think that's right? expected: 0.976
